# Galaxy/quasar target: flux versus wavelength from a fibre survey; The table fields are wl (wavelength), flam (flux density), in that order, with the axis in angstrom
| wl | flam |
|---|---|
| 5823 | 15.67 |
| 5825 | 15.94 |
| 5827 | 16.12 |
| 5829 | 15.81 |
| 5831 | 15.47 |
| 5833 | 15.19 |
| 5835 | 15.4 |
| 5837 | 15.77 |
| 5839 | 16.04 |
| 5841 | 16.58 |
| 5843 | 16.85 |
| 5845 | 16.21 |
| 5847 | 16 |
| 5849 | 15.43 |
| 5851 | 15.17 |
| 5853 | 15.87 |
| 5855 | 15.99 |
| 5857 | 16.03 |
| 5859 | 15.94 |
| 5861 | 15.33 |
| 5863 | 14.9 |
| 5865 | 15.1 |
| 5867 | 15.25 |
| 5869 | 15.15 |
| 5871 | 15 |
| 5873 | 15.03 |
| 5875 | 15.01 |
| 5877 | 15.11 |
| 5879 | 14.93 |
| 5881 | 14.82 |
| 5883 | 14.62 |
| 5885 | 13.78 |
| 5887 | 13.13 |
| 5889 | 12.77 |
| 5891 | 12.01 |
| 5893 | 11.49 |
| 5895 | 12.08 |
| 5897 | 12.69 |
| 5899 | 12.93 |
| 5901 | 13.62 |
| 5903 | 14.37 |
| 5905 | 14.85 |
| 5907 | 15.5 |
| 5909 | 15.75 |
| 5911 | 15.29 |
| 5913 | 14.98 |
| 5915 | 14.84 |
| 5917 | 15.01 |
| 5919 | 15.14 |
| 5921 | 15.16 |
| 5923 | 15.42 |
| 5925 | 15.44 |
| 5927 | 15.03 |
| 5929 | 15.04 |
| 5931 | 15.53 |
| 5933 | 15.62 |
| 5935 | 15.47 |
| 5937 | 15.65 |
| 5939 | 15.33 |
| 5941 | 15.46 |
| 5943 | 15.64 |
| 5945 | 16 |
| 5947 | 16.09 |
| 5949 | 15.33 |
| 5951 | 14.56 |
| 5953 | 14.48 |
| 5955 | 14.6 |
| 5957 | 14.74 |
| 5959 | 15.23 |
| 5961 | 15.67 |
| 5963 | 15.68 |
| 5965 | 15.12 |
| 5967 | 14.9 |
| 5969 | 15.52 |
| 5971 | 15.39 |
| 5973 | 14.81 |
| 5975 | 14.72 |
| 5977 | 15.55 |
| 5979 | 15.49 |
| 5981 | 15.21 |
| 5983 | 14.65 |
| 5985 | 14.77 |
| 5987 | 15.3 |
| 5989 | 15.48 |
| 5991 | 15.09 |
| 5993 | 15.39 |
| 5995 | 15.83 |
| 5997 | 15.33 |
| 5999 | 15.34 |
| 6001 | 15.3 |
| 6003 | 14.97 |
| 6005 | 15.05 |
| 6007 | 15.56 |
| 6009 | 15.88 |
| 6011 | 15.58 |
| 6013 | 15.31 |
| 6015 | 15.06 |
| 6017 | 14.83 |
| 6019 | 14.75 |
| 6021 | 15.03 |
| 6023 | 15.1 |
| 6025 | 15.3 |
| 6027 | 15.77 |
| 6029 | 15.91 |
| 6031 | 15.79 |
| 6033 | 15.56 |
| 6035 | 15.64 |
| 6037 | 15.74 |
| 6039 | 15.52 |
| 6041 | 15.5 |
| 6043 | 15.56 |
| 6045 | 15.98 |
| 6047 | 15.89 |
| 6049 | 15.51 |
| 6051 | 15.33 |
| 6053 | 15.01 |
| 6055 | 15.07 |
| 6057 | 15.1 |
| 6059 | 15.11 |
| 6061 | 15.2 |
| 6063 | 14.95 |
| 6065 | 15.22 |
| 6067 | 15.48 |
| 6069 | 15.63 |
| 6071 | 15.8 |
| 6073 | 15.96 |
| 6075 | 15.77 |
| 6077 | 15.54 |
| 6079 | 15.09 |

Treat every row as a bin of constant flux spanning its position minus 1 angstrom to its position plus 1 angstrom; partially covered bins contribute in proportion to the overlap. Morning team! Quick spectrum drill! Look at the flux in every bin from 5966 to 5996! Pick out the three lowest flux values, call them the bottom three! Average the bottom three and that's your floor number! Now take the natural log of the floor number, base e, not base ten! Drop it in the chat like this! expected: 2.69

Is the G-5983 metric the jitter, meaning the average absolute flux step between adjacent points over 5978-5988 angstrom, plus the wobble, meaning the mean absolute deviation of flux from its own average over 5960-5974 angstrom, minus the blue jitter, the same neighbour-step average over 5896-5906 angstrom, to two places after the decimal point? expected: 0.14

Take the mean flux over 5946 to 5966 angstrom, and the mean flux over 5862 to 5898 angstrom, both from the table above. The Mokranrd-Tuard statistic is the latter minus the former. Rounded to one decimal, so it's -1.1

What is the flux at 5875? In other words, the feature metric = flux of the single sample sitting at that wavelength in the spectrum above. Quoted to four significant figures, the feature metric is 15.01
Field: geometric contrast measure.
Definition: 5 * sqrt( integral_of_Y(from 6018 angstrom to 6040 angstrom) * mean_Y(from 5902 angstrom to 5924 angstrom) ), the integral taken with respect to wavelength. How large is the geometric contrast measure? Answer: 359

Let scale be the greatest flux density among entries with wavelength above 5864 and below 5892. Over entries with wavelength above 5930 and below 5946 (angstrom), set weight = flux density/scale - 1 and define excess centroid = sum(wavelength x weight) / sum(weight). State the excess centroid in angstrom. 5939.1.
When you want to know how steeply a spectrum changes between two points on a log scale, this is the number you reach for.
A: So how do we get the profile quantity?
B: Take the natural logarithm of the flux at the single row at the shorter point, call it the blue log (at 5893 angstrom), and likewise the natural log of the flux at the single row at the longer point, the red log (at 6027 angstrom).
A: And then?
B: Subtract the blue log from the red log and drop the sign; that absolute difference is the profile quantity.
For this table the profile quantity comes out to 0.32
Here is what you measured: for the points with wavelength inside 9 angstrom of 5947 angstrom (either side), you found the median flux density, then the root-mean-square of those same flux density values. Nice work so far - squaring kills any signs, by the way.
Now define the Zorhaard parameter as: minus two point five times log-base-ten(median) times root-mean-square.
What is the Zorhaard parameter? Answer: -45.3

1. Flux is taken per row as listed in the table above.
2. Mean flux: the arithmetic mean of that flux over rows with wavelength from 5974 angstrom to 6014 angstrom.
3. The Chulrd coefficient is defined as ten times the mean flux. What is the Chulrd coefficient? 153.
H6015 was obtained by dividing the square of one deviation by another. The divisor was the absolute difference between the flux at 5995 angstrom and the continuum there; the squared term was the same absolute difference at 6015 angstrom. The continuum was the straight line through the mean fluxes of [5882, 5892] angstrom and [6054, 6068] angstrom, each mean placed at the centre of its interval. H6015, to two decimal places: 0.12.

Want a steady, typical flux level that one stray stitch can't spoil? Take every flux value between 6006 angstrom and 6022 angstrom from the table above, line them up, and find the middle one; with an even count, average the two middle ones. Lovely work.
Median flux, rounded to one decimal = 15.2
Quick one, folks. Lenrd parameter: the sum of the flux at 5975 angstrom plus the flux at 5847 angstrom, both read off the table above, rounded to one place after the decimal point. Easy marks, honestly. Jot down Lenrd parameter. 30.7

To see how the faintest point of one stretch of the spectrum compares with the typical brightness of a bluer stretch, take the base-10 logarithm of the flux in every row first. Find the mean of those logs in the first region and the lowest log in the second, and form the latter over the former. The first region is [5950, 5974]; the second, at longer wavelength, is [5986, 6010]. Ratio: 1.00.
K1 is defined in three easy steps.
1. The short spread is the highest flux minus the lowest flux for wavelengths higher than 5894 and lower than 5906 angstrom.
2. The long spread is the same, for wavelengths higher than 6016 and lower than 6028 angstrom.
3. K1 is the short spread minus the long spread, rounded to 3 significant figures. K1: 1.75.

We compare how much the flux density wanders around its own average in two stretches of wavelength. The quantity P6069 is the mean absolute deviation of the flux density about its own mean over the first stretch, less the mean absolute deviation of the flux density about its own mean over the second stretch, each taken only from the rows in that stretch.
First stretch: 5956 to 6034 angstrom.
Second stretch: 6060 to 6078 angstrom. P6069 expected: 0.03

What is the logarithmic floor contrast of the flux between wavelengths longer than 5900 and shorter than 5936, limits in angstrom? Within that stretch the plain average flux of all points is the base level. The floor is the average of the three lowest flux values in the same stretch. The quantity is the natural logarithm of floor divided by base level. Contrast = -0.057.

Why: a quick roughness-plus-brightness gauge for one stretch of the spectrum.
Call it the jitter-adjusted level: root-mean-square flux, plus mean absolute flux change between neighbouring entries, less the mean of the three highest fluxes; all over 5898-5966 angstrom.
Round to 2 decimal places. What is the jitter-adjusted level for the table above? -0.49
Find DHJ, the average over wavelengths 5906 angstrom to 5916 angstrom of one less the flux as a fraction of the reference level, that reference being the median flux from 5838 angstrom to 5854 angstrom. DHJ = 0.047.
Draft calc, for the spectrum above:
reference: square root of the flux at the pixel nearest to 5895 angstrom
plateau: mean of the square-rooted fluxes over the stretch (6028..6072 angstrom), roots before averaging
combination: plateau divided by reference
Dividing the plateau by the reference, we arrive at 1.13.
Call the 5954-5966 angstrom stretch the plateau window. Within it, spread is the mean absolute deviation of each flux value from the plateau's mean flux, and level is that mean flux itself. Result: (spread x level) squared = 29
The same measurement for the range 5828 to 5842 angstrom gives 29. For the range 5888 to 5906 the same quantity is 127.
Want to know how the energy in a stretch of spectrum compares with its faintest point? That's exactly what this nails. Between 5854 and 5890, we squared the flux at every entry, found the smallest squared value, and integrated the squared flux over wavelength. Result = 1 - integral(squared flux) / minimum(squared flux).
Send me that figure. -48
